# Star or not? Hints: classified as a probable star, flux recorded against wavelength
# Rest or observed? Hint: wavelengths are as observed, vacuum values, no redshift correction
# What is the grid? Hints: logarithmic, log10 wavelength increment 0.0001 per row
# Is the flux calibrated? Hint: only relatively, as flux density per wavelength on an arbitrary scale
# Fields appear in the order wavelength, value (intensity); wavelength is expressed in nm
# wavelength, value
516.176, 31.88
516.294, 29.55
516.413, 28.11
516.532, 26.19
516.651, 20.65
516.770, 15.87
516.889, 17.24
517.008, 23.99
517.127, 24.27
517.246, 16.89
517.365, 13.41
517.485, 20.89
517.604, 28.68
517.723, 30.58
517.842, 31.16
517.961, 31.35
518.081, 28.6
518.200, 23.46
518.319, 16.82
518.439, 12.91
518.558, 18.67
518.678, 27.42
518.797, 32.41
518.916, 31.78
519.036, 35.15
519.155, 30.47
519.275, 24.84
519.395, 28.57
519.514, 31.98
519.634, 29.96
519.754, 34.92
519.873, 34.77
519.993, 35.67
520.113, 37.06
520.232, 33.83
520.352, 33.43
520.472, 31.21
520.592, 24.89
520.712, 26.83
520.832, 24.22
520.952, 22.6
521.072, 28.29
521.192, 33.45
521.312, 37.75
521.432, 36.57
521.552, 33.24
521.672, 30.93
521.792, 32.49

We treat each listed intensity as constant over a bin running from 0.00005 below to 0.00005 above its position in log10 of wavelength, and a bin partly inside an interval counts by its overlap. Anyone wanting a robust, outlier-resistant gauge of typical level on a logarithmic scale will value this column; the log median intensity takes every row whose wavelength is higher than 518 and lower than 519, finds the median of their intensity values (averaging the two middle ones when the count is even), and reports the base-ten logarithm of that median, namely 1.41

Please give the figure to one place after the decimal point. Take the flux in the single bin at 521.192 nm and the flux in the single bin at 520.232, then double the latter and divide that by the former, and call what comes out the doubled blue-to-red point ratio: 2.0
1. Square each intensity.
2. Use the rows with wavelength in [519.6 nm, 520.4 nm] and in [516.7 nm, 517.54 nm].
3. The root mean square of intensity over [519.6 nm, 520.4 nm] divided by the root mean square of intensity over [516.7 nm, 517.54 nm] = 1.77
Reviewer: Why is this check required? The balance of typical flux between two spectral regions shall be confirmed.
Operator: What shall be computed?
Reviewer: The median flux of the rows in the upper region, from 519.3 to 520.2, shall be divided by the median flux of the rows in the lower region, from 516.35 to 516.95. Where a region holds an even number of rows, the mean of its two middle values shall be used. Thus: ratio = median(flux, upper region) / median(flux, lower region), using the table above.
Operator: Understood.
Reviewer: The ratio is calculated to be 1.7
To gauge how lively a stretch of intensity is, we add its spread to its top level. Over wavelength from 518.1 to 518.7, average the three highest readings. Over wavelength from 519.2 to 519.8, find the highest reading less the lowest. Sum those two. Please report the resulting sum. 33.3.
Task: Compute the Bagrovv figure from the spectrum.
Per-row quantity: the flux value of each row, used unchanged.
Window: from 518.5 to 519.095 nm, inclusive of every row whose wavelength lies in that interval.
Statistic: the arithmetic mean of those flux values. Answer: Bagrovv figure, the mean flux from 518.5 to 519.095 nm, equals 29.1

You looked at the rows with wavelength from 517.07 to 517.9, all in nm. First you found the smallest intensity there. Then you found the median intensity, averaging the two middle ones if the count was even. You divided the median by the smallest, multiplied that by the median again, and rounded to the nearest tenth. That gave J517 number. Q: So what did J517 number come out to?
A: 43.9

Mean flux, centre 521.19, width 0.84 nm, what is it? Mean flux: 31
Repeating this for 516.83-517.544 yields 19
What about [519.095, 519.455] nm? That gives 28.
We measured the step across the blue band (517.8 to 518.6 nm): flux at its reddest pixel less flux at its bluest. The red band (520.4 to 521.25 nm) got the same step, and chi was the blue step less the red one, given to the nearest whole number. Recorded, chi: -15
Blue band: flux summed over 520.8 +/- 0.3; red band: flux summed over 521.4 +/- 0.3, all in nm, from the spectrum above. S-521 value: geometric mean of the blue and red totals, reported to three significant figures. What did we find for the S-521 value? 148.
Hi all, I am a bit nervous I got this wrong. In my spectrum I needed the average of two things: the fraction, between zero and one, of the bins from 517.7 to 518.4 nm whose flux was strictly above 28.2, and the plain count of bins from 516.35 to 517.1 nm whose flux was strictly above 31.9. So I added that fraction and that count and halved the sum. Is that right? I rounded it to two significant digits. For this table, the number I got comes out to 0.33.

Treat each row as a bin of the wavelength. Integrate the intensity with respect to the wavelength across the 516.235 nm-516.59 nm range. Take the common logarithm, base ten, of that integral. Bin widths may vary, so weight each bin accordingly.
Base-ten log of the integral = 1.00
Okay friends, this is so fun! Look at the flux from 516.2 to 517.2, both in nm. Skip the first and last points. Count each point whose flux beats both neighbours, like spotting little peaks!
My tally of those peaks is 0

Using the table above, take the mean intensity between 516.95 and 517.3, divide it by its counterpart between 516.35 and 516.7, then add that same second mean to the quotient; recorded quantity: 26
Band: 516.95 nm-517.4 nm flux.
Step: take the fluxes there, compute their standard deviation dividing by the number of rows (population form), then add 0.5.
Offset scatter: 5.2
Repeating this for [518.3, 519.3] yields 7.9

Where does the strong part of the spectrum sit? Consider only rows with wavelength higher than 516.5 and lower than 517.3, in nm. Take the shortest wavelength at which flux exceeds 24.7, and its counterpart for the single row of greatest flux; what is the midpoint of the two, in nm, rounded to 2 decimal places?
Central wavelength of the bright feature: 516.53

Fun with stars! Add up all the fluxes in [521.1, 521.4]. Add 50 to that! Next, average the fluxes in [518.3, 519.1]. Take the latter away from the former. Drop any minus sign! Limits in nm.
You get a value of 96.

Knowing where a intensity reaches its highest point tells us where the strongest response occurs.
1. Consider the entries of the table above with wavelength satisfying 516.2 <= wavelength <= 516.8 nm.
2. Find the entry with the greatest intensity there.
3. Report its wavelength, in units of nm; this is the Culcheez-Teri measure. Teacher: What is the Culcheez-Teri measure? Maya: 516.294 nm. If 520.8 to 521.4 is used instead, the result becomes 521.312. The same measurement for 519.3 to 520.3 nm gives 520.113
